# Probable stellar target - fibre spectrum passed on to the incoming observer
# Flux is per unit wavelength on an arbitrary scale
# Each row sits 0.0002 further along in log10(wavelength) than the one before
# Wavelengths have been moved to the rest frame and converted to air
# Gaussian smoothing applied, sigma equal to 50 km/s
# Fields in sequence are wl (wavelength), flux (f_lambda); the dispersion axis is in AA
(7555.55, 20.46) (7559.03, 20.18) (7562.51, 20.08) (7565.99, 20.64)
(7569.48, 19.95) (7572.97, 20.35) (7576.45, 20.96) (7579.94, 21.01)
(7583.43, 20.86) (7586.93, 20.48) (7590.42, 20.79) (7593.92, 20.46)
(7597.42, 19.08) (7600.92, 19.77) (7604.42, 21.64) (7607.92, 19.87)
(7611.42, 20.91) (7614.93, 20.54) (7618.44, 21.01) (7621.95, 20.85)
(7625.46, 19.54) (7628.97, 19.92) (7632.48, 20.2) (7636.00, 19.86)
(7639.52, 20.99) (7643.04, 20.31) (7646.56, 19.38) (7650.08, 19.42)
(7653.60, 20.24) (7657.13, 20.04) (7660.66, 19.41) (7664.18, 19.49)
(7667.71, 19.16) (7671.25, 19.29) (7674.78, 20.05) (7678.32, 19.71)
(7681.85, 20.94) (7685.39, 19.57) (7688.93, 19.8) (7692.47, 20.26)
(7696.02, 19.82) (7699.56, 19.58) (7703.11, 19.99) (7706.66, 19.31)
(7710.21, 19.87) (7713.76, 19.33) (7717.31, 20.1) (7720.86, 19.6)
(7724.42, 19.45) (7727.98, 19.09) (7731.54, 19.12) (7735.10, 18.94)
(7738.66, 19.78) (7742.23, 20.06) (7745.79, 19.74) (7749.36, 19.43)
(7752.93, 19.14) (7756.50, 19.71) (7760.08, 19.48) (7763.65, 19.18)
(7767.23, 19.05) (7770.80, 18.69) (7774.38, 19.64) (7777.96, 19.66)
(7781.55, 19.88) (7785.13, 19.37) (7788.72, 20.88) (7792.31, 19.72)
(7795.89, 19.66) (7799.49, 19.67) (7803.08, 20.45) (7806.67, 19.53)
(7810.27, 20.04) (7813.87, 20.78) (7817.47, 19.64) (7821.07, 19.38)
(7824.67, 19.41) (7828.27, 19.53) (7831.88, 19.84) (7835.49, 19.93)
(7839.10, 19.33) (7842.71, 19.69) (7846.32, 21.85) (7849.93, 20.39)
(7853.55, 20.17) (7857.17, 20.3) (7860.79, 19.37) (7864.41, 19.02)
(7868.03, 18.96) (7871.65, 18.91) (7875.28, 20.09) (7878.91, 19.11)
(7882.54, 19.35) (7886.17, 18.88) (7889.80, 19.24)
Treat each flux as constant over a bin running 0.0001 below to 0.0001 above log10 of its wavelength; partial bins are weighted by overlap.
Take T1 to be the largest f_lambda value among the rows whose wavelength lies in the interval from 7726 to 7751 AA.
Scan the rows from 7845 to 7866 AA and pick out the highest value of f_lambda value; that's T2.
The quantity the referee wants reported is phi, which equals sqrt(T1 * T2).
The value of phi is 20.9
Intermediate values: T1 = 20.06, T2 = 21.85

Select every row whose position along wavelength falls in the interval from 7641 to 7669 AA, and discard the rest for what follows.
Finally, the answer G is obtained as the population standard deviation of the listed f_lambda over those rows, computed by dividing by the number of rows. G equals 0.41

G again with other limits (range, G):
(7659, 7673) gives 0.12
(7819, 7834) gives 0.18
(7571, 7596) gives 0.25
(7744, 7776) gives 0.33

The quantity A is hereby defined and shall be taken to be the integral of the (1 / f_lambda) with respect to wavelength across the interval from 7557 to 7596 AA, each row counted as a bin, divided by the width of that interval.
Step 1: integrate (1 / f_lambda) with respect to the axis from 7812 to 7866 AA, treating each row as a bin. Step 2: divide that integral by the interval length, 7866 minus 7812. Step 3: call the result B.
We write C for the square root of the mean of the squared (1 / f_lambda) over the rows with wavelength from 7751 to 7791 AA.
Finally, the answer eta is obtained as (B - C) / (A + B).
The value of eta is -0.010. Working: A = 0.0488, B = 0.0503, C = 0.0513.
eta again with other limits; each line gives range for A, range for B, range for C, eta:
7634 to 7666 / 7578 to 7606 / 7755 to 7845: -0.020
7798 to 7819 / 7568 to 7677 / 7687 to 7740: -0.015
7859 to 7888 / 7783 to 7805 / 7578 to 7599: 0.011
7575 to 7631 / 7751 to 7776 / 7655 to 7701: 0.013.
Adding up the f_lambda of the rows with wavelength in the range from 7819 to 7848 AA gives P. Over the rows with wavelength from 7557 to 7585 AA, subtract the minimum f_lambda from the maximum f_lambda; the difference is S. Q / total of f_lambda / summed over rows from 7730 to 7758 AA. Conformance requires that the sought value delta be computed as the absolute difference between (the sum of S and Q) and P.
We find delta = 2.0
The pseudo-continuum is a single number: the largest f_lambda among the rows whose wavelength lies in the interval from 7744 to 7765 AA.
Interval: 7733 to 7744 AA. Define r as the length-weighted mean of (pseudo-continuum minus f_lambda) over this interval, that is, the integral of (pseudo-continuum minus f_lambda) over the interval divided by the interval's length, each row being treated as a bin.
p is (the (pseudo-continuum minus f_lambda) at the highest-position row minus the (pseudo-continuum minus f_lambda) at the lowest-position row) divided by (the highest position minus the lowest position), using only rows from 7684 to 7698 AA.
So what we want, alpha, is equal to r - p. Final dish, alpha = 0.2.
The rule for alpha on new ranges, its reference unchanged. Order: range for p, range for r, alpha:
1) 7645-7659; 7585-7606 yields -0.6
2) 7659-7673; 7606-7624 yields -0.9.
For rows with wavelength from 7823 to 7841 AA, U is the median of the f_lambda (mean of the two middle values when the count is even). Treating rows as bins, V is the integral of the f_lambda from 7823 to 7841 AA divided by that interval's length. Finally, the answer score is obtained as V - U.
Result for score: 0.08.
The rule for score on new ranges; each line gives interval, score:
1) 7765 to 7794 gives -0.05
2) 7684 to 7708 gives -0.03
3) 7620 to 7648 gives 0.09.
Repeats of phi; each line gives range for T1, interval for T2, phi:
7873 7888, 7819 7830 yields 19.8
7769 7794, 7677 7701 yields 20.9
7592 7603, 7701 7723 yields 20.3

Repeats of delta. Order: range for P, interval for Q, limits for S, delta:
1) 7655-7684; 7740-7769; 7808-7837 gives 0.9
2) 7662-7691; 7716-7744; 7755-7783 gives 0.7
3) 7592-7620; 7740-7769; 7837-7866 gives 4.7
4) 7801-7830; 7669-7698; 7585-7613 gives 3.2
